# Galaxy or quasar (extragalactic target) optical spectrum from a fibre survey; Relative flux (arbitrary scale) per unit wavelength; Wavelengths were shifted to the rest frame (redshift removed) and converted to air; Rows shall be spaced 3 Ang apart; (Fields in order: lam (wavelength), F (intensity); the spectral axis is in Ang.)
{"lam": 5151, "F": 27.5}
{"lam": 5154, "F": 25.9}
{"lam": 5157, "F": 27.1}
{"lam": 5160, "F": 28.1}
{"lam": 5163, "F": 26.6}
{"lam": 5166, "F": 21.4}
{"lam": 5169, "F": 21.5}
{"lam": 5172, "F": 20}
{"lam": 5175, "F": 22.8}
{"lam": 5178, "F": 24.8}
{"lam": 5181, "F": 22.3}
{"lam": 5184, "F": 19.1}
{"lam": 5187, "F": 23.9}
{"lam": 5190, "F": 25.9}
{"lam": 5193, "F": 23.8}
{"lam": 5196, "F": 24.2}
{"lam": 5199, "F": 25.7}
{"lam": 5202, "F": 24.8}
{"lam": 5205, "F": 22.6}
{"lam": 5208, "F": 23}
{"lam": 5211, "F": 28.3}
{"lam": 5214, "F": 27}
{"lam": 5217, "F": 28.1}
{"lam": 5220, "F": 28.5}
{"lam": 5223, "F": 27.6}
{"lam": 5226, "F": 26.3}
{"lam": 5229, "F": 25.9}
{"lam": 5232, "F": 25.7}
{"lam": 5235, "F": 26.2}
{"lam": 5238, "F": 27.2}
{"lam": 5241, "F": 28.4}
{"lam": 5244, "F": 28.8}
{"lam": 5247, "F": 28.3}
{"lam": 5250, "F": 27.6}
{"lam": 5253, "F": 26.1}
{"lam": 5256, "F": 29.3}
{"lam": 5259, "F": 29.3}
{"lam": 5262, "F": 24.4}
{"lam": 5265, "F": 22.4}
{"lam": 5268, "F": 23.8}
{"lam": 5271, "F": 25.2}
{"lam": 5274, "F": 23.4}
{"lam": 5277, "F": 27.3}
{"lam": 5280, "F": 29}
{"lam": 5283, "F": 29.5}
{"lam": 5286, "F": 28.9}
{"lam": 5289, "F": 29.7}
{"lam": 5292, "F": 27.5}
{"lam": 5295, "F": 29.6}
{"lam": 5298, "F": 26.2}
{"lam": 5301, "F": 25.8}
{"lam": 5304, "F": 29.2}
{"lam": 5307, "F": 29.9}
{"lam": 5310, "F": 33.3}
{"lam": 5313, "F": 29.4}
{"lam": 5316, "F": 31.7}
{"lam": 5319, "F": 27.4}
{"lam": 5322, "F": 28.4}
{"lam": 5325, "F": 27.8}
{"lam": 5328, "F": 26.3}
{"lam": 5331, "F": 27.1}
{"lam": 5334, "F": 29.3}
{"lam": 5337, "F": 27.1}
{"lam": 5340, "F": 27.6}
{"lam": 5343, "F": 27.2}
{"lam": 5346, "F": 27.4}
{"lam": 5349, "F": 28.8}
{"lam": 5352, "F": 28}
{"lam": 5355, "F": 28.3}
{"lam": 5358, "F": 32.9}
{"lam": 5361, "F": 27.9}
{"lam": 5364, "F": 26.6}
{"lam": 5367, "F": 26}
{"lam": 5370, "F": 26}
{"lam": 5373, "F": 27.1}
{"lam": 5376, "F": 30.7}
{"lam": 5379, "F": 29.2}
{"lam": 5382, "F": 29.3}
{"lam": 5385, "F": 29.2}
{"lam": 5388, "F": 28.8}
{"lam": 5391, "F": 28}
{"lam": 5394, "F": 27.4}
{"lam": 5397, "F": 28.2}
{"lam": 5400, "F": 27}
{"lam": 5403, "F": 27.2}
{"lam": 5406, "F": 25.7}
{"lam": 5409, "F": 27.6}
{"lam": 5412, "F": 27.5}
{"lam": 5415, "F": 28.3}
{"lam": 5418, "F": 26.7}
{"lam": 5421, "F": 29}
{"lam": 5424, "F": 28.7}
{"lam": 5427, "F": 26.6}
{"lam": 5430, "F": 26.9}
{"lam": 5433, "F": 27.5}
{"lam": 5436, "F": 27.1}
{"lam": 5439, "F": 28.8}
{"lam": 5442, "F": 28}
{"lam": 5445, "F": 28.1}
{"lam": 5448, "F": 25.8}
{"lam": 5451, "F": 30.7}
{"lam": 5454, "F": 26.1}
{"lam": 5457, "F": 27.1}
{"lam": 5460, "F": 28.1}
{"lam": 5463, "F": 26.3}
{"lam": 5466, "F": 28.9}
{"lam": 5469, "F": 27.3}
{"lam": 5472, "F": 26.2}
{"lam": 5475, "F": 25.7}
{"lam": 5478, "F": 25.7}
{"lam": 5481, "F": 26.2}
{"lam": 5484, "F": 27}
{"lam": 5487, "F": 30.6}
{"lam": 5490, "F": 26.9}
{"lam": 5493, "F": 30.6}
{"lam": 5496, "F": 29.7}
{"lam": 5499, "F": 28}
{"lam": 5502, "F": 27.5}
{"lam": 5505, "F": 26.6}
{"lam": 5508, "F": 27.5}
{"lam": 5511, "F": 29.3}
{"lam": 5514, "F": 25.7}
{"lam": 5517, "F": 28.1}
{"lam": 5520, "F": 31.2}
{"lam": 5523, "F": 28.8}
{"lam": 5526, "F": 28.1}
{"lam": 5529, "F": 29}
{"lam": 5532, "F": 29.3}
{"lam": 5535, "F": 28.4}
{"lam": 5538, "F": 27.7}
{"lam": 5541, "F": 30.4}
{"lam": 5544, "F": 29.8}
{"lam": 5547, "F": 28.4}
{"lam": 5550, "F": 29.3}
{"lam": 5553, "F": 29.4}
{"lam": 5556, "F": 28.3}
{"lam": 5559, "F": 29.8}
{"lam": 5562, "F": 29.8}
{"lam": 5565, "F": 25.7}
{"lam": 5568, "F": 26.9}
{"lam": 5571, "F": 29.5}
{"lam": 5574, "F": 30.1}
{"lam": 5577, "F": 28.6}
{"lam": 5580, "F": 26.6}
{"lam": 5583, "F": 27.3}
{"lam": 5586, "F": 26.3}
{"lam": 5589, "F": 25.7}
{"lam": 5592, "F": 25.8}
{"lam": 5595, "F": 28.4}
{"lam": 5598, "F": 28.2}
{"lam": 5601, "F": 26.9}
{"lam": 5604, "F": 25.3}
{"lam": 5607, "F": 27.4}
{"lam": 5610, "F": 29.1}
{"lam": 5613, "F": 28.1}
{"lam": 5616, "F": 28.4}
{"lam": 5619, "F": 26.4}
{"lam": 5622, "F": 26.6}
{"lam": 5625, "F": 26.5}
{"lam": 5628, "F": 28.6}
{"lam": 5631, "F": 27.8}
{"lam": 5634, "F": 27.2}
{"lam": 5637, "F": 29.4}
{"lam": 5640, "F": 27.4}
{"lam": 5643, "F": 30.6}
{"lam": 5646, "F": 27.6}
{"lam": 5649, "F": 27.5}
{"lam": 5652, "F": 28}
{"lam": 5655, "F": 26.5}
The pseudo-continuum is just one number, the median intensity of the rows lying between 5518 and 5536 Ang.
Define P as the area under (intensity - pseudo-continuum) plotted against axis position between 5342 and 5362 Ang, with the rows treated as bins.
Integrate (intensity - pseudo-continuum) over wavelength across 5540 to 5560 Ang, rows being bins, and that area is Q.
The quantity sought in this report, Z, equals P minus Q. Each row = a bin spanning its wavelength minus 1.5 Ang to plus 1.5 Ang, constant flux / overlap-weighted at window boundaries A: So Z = -12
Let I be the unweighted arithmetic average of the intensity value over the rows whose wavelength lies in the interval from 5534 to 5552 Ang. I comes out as 29.0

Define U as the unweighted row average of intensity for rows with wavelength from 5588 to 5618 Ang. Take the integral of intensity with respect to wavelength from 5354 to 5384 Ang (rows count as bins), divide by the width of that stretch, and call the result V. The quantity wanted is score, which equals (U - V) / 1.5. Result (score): -1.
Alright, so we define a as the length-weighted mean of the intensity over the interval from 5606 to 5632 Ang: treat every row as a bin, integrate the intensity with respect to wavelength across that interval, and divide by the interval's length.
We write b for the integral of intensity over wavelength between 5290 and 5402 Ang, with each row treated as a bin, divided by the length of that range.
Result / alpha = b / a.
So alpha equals 1.02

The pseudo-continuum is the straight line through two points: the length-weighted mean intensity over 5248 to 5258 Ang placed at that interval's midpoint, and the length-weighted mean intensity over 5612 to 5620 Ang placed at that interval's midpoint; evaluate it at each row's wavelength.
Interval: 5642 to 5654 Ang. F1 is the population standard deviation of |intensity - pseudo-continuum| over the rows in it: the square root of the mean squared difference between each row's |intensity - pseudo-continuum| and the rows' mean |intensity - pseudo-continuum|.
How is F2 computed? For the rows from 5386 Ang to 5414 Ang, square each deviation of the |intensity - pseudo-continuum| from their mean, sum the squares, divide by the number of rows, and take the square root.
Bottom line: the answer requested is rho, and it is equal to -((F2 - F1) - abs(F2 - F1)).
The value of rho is 1.3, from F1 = 1.2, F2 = 0.56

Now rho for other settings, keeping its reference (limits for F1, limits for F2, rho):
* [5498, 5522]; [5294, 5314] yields 0.0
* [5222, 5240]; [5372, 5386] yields 0.0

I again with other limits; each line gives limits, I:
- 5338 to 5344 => 27.4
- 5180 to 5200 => 23.6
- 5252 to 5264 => 27.3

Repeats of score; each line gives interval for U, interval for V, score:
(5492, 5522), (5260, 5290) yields 1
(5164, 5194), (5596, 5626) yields -3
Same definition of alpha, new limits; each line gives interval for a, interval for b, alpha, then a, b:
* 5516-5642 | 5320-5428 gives 0.99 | 28.11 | 27.9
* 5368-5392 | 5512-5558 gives 1.01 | 28.50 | 28.8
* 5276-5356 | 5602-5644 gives 0.97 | 28.44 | 27.7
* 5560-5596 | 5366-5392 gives 1.03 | 27.58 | 28.3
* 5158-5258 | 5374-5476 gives 1.09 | 25.48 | 27.8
